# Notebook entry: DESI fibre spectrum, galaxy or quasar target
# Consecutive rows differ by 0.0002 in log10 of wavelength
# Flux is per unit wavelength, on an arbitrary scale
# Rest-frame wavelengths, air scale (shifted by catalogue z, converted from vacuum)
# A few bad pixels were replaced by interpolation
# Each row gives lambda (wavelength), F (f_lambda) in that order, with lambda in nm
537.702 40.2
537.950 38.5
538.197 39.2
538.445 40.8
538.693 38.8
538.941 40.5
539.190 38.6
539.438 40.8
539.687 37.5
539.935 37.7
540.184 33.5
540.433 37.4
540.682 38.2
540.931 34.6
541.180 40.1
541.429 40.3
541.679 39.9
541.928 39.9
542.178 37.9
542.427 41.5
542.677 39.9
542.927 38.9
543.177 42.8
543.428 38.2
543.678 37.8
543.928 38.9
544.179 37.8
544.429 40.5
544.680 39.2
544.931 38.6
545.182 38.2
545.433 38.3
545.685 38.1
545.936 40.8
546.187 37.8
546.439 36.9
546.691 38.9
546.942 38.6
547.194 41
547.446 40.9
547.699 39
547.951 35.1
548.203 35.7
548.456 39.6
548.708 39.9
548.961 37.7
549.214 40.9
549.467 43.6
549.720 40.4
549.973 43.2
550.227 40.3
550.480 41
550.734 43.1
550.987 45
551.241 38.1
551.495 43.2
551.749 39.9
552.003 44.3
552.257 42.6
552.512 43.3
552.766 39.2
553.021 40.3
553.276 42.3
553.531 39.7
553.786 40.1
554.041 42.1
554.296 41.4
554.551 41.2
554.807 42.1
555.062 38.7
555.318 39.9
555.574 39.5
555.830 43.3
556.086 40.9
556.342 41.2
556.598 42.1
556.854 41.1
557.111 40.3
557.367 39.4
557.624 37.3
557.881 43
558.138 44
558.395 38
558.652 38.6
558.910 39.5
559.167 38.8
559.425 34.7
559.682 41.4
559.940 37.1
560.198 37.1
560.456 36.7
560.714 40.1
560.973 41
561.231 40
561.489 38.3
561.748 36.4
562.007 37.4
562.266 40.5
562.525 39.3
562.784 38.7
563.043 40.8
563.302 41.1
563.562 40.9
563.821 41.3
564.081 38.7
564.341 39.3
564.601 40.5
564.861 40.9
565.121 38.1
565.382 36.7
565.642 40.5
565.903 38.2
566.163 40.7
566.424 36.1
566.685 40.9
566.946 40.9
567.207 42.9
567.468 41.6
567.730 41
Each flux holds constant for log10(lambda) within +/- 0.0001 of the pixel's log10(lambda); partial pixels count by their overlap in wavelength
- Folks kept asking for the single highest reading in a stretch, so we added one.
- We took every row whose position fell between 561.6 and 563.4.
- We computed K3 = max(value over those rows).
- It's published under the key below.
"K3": 41.1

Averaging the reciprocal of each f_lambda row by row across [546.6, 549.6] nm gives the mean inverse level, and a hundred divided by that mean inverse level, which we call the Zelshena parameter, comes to 3911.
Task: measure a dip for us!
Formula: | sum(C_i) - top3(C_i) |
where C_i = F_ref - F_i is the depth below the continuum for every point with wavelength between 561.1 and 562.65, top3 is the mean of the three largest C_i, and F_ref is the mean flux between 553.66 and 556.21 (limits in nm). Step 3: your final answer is 10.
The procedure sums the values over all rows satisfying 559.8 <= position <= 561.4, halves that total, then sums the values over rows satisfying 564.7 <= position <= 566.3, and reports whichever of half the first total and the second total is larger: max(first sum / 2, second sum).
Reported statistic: 235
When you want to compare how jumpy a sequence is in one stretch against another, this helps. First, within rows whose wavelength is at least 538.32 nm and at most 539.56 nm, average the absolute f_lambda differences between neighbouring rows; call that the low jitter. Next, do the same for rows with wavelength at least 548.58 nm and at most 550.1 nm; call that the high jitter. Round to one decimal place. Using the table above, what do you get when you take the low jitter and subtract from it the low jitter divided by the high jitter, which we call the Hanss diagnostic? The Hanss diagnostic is 1.3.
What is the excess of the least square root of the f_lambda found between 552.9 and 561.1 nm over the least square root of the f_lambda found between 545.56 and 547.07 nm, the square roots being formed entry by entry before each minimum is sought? -0.18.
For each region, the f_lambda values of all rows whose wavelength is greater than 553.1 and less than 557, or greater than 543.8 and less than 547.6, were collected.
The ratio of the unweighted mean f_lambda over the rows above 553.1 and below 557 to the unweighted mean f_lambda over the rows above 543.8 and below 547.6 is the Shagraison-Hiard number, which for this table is 1.05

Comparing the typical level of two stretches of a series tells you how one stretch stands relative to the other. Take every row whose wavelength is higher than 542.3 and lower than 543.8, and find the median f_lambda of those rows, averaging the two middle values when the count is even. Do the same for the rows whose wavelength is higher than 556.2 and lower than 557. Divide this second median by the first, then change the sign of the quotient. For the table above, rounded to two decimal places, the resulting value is -1.05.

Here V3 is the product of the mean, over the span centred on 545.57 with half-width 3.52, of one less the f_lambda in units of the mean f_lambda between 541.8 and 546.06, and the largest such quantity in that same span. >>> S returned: 0.0010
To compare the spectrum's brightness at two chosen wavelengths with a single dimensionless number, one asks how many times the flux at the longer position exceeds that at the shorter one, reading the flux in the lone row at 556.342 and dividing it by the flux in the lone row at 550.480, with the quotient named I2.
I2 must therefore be 1.005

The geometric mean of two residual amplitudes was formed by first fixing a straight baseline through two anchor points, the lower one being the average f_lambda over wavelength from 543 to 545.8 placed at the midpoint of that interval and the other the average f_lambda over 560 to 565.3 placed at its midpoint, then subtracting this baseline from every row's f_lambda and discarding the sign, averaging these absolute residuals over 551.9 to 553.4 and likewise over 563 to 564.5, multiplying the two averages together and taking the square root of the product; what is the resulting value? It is 1.88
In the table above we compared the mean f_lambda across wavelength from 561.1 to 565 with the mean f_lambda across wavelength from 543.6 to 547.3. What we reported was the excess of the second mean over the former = -0.8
